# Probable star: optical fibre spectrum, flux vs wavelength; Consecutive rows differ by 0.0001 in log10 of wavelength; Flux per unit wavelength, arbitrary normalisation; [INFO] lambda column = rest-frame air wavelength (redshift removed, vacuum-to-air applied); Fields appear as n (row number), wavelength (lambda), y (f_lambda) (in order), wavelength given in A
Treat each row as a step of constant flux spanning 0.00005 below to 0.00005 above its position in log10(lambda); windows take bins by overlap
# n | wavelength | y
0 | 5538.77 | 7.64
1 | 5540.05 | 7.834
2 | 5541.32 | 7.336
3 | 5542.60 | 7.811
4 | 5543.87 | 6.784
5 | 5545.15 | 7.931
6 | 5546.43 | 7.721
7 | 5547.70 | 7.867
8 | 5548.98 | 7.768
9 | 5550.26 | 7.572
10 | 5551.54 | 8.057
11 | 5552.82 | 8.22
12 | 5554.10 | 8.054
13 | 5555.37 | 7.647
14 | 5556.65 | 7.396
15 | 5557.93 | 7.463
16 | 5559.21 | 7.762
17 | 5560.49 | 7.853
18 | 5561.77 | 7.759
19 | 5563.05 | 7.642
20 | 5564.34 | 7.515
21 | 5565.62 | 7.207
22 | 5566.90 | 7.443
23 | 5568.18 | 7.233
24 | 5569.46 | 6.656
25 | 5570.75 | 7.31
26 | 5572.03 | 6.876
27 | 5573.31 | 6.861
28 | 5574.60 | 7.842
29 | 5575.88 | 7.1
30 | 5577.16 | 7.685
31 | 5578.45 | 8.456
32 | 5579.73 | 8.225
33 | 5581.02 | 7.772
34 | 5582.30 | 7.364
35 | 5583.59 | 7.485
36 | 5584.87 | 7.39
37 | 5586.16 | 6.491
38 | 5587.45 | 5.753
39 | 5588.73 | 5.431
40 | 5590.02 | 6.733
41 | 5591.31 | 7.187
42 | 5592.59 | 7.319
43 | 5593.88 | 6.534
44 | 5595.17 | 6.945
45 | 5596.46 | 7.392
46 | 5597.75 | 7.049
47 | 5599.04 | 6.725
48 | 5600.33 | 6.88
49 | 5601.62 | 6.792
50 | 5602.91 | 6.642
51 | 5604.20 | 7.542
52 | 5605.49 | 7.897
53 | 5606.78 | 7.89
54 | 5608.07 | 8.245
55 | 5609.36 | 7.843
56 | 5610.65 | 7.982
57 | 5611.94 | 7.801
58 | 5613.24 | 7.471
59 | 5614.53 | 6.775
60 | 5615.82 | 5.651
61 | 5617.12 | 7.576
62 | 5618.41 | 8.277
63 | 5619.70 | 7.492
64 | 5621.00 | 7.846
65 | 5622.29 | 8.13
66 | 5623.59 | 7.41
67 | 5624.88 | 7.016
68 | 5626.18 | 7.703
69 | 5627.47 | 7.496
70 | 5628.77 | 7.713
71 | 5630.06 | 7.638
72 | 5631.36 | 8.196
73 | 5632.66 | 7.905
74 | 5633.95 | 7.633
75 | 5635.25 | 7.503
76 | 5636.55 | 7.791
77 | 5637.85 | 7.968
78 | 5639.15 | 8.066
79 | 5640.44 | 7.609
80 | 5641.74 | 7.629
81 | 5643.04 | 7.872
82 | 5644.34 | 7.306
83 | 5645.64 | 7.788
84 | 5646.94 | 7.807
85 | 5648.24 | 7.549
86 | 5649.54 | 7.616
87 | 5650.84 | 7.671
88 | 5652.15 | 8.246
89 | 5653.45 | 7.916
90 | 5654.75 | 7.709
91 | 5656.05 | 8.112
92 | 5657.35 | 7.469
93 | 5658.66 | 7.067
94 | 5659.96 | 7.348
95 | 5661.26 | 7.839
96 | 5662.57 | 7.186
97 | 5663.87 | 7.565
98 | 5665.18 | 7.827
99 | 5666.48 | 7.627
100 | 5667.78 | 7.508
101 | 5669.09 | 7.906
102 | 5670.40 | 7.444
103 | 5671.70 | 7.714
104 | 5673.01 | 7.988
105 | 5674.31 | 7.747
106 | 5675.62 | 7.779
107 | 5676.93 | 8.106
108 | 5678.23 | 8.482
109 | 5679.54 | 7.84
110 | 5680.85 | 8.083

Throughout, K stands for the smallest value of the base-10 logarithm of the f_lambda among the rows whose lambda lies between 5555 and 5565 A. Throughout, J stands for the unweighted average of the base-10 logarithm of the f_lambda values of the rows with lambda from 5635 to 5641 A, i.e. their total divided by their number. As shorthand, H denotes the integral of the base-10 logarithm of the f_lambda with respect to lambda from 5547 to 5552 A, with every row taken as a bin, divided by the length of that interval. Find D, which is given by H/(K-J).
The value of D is -40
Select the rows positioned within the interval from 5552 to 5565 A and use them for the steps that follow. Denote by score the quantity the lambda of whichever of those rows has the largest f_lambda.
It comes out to 5552.82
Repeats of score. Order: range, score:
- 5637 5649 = 5639.15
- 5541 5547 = 5545.15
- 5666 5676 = 5673.01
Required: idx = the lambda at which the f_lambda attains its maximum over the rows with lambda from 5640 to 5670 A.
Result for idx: 5652.15 A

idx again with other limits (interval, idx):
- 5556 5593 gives 5578.45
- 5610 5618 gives 5610.65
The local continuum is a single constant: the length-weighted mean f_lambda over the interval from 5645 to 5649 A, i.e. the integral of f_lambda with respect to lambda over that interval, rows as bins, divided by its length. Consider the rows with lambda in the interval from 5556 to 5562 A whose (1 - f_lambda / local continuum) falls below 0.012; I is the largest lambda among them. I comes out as 5561.77 A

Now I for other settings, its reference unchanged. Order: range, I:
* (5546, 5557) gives 5555.37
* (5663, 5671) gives 5669.09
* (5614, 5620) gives 5618.41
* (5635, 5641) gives 5639.15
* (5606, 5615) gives 5611.94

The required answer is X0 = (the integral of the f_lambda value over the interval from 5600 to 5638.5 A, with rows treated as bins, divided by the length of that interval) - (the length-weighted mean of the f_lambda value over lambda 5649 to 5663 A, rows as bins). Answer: -0.1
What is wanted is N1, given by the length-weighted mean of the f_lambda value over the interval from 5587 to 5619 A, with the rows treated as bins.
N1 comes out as 7.1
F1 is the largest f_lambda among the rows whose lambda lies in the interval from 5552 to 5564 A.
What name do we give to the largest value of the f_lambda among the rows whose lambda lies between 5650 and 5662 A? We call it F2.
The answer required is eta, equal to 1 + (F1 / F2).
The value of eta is 1.997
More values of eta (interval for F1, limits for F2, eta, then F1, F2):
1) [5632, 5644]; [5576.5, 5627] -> 1.954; 8.066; 8.456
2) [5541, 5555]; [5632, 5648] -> 2.019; 8.22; 8.066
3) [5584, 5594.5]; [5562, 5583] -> 1.874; 7.39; 8.456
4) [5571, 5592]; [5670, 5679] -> 1.997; 8.456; 8.482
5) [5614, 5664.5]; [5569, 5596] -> 1.979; 8.277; 8.456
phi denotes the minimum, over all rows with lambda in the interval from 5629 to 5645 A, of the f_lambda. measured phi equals 7.306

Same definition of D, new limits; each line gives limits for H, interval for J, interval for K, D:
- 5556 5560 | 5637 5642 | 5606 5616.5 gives -6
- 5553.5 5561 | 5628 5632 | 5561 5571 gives -12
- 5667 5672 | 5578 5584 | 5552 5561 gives -34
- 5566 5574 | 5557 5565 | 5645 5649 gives -129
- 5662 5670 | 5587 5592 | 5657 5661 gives 16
